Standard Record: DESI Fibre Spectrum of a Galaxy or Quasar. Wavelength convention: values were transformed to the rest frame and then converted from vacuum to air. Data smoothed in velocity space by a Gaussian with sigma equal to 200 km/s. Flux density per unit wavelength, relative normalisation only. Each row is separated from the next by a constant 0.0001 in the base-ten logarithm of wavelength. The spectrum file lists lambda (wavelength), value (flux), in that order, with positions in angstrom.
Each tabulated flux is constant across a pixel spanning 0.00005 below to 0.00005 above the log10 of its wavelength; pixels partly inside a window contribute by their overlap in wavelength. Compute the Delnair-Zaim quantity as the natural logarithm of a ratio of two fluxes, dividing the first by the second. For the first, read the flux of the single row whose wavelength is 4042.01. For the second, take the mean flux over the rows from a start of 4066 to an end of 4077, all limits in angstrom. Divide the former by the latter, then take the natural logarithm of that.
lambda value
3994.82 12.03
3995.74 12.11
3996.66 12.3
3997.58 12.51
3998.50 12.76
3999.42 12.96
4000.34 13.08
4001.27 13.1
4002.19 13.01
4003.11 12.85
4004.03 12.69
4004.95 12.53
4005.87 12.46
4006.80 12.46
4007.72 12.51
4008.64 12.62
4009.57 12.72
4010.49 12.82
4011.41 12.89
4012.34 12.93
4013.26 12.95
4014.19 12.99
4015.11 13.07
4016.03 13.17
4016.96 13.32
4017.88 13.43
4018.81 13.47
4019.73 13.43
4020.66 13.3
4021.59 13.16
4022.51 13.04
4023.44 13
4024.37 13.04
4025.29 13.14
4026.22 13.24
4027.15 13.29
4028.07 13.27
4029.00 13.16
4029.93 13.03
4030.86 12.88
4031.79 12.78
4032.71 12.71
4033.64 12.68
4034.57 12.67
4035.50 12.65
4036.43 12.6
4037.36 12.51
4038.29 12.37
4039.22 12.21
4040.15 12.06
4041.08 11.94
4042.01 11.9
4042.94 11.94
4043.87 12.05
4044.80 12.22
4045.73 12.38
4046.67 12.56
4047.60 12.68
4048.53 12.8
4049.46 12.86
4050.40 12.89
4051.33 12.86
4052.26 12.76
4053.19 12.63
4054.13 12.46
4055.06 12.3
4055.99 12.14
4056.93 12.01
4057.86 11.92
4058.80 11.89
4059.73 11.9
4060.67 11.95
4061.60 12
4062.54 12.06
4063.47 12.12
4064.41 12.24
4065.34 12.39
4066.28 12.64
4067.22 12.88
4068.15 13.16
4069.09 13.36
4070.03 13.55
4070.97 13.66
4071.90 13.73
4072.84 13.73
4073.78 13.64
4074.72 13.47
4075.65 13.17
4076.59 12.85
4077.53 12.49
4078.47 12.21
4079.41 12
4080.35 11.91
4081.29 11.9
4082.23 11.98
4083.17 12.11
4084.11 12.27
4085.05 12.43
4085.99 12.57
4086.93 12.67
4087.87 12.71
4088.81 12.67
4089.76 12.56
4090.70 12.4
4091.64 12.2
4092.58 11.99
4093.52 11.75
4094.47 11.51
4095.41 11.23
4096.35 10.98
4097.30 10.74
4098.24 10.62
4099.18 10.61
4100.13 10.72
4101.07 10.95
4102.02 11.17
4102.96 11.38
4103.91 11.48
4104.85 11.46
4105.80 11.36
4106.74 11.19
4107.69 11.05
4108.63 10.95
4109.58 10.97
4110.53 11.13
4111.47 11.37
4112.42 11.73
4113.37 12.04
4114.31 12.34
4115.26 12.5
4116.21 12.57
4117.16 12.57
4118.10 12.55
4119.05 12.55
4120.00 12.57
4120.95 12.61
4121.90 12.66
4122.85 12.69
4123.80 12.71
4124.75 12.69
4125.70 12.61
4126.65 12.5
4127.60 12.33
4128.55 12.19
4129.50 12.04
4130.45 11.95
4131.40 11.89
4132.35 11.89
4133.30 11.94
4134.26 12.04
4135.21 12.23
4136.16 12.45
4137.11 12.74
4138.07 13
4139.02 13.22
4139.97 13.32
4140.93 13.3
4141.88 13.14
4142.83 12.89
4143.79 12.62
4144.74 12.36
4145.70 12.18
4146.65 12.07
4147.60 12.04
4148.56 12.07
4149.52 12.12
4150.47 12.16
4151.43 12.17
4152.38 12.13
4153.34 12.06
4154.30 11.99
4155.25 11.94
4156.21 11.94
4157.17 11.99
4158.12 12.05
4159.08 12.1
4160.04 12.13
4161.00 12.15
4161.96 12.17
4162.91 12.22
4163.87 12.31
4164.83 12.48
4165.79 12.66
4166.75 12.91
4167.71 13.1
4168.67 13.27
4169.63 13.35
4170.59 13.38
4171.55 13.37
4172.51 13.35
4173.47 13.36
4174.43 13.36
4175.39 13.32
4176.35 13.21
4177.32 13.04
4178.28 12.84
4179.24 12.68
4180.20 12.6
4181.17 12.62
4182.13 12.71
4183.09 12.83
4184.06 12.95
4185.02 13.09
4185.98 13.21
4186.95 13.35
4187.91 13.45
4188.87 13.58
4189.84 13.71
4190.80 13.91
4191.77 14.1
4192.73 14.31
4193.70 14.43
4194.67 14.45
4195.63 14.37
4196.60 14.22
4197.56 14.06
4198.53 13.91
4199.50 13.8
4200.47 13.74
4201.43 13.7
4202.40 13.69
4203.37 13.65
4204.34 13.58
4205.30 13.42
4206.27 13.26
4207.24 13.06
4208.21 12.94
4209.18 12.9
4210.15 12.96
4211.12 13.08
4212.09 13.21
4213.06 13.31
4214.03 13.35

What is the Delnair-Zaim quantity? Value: -0.11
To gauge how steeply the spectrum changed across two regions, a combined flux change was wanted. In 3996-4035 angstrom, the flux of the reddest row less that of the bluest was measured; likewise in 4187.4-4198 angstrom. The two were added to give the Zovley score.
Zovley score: 0.98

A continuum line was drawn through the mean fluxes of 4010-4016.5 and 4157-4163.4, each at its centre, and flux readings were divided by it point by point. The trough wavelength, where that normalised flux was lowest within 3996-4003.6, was 3996.66 angstrom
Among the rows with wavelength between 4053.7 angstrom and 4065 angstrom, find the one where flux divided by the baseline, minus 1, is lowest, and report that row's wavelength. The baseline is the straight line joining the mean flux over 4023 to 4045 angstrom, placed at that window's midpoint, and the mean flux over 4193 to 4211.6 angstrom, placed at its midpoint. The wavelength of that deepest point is 4058.80 angstrom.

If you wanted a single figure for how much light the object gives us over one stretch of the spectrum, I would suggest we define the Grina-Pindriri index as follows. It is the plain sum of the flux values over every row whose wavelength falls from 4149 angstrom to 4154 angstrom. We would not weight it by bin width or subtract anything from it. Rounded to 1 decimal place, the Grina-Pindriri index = 60.6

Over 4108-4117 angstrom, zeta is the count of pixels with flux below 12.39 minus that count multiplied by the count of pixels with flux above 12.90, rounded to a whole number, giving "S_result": 7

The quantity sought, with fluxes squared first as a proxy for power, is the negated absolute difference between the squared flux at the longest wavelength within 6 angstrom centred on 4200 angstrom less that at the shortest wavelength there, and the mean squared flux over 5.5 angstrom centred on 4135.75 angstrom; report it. -164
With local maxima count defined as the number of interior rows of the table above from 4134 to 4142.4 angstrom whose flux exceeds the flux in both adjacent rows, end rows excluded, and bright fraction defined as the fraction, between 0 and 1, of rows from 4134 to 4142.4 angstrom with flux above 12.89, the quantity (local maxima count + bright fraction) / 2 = 0.8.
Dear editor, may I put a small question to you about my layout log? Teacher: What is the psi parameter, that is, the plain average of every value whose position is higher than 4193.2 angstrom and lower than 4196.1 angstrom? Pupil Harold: 14.4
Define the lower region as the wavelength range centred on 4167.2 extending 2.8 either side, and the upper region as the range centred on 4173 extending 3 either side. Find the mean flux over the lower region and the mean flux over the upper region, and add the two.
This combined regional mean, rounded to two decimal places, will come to 26.32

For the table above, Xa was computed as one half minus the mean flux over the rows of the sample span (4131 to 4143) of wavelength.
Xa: -12.1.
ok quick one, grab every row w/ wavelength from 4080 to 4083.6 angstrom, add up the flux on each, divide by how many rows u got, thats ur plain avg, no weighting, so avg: 12.0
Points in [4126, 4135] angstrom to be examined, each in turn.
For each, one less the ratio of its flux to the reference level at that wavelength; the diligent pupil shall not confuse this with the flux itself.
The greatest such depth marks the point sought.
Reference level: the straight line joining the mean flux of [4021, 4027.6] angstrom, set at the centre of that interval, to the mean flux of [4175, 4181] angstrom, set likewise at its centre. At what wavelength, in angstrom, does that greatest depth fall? 4131.40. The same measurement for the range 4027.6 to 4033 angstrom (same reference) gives 4032.71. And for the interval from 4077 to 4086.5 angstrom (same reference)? 4081.29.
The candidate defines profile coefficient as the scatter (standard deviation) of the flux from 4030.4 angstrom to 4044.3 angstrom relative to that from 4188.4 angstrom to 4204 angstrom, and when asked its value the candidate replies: 1.1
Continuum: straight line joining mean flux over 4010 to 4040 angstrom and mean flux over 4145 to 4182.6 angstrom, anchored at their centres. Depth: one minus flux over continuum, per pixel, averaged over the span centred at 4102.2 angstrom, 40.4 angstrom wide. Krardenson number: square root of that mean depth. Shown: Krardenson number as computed 0.27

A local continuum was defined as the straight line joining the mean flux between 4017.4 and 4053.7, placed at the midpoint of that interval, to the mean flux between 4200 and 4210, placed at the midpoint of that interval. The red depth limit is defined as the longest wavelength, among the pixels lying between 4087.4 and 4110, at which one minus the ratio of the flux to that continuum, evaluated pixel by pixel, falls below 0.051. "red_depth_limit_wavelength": 4090.70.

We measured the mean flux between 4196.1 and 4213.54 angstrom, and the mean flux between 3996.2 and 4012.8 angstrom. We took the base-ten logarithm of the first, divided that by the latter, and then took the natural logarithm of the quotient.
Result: -2.42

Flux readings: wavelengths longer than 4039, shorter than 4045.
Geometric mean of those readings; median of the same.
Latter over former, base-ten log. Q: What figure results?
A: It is 0.0002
